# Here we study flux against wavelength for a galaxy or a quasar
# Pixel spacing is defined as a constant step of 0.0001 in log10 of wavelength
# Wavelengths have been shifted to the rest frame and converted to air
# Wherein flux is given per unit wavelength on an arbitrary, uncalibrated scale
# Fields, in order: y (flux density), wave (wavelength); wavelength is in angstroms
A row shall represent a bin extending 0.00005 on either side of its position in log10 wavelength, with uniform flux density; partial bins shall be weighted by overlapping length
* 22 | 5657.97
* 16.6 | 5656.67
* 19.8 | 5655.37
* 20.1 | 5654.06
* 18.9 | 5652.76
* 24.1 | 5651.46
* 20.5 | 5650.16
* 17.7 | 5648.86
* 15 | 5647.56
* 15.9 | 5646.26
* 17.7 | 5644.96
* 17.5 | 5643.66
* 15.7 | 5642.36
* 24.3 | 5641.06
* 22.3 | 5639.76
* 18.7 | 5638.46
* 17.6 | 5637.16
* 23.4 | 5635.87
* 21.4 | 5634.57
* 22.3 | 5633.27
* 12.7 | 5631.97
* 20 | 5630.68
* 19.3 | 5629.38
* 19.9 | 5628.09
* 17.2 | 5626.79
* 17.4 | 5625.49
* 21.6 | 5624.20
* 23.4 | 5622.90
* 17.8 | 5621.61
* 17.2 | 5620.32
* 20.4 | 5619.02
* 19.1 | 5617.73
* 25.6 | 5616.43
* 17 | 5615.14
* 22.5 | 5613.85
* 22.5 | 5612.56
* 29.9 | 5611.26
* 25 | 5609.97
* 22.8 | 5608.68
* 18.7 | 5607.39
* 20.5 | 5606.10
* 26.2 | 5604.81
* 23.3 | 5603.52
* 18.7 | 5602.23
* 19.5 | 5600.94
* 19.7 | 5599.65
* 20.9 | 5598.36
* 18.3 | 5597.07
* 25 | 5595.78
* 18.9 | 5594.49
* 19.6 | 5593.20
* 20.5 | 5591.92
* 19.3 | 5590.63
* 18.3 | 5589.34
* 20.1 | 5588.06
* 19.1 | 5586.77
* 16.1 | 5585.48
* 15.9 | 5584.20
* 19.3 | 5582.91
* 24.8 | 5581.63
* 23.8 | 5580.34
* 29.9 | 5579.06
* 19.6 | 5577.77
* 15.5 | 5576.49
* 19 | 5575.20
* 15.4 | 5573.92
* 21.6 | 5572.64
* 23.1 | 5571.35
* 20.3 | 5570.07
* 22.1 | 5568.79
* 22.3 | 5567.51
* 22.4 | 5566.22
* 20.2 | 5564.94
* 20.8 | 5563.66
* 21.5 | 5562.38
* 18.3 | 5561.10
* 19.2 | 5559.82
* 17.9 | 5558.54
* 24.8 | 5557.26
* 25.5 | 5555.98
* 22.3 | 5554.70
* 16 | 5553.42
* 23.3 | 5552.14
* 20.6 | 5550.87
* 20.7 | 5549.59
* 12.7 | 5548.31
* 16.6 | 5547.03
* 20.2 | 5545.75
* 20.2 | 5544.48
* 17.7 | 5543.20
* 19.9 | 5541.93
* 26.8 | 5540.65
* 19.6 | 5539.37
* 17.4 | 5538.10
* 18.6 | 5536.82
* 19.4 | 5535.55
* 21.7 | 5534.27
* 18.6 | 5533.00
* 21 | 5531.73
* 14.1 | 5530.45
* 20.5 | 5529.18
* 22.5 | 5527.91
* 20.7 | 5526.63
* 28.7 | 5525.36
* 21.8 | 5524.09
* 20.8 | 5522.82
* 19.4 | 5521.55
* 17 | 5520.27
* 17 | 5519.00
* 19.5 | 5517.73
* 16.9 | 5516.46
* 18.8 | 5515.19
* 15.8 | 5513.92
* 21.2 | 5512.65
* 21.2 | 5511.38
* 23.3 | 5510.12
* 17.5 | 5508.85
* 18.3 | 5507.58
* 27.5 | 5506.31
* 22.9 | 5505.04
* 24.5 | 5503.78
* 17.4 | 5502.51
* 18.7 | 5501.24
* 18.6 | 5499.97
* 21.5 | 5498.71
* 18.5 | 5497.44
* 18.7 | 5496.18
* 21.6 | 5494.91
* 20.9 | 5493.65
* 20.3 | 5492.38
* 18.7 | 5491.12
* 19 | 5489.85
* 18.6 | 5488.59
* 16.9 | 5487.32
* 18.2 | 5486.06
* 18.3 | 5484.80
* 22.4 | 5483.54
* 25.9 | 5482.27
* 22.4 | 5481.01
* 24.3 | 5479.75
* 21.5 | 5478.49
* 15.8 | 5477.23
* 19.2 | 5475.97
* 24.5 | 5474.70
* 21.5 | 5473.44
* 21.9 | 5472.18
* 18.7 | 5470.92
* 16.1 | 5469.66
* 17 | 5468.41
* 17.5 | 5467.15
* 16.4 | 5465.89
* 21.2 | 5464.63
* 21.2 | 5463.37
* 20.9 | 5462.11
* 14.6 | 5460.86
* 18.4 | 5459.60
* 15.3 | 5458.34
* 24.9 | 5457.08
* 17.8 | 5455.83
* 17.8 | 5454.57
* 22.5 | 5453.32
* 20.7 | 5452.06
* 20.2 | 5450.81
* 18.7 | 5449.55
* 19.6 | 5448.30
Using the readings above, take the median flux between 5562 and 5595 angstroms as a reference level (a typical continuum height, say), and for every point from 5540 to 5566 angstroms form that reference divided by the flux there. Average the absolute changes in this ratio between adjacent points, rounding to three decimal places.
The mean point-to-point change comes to 0.179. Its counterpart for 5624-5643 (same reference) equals 0.207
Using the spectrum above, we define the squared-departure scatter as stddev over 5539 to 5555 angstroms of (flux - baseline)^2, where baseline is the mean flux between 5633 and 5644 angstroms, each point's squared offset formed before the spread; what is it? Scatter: 18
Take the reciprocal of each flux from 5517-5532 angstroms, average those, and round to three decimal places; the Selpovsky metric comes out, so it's 0.051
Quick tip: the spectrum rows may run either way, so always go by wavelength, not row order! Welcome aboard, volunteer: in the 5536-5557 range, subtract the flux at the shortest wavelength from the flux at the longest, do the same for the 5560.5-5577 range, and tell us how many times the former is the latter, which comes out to -2.5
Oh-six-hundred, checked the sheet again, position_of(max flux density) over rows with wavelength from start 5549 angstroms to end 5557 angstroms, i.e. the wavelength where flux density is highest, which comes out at 5555.98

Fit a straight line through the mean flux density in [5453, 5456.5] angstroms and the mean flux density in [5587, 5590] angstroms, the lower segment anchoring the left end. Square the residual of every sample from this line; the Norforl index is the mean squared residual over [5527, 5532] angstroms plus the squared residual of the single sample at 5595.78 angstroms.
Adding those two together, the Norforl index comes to 44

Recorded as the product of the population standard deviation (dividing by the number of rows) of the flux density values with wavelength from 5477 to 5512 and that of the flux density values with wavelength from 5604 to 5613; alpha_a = 9.8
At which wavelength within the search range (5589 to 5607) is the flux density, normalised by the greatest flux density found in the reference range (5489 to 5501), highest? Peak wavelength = 5604.81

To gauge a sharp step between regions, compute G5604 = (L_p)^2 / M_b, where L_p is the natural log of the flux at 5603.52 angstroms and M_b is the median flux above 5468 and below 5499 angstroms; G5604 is 0.516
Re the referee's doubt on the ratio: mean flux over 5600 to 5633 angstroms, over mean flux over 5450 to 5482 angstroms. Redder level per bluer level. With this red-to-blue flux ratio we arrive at 1.05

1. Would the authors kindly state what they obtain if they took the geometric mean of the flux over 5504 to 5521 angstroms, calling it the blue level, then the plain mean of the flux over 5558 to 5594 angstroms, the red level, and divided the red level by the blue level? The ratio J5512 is 1.035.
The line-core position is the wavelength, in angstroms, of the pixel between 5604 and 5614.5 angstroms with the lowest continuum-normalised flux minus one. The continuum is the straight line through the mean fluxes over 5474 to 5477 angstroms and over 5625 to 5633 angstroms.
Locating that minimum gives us 5607.39 angstroms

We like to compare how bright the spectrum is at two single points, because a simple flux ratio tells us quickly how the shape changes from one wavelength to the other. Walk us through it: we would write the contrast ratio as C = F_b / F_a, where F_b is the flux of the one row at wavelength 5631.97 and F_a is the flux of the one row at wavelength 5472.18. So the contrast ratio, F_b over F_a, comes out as 0.58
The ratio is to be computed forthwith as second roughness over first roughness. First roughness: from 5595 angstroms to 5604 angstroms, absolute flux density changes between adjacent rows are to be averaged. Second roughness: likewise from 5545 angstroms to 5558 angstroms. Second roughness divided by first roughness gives 1.48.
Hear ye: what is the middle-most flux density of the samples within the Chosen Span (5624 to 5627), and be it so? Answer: 17.4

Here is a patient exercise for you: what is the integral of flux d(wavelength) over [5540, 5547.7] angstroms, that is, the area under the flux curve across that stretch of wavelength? 155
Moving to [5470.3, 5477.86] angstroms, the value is 153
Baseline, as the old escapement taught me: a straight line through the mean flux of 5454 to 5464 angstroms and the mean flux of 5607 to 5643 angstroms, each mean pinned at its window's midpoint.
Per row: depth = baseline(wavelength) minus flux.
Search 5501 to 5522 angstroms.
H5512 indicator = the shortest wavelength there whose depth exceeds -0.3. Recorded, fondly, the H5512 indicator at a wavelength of 5501.24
